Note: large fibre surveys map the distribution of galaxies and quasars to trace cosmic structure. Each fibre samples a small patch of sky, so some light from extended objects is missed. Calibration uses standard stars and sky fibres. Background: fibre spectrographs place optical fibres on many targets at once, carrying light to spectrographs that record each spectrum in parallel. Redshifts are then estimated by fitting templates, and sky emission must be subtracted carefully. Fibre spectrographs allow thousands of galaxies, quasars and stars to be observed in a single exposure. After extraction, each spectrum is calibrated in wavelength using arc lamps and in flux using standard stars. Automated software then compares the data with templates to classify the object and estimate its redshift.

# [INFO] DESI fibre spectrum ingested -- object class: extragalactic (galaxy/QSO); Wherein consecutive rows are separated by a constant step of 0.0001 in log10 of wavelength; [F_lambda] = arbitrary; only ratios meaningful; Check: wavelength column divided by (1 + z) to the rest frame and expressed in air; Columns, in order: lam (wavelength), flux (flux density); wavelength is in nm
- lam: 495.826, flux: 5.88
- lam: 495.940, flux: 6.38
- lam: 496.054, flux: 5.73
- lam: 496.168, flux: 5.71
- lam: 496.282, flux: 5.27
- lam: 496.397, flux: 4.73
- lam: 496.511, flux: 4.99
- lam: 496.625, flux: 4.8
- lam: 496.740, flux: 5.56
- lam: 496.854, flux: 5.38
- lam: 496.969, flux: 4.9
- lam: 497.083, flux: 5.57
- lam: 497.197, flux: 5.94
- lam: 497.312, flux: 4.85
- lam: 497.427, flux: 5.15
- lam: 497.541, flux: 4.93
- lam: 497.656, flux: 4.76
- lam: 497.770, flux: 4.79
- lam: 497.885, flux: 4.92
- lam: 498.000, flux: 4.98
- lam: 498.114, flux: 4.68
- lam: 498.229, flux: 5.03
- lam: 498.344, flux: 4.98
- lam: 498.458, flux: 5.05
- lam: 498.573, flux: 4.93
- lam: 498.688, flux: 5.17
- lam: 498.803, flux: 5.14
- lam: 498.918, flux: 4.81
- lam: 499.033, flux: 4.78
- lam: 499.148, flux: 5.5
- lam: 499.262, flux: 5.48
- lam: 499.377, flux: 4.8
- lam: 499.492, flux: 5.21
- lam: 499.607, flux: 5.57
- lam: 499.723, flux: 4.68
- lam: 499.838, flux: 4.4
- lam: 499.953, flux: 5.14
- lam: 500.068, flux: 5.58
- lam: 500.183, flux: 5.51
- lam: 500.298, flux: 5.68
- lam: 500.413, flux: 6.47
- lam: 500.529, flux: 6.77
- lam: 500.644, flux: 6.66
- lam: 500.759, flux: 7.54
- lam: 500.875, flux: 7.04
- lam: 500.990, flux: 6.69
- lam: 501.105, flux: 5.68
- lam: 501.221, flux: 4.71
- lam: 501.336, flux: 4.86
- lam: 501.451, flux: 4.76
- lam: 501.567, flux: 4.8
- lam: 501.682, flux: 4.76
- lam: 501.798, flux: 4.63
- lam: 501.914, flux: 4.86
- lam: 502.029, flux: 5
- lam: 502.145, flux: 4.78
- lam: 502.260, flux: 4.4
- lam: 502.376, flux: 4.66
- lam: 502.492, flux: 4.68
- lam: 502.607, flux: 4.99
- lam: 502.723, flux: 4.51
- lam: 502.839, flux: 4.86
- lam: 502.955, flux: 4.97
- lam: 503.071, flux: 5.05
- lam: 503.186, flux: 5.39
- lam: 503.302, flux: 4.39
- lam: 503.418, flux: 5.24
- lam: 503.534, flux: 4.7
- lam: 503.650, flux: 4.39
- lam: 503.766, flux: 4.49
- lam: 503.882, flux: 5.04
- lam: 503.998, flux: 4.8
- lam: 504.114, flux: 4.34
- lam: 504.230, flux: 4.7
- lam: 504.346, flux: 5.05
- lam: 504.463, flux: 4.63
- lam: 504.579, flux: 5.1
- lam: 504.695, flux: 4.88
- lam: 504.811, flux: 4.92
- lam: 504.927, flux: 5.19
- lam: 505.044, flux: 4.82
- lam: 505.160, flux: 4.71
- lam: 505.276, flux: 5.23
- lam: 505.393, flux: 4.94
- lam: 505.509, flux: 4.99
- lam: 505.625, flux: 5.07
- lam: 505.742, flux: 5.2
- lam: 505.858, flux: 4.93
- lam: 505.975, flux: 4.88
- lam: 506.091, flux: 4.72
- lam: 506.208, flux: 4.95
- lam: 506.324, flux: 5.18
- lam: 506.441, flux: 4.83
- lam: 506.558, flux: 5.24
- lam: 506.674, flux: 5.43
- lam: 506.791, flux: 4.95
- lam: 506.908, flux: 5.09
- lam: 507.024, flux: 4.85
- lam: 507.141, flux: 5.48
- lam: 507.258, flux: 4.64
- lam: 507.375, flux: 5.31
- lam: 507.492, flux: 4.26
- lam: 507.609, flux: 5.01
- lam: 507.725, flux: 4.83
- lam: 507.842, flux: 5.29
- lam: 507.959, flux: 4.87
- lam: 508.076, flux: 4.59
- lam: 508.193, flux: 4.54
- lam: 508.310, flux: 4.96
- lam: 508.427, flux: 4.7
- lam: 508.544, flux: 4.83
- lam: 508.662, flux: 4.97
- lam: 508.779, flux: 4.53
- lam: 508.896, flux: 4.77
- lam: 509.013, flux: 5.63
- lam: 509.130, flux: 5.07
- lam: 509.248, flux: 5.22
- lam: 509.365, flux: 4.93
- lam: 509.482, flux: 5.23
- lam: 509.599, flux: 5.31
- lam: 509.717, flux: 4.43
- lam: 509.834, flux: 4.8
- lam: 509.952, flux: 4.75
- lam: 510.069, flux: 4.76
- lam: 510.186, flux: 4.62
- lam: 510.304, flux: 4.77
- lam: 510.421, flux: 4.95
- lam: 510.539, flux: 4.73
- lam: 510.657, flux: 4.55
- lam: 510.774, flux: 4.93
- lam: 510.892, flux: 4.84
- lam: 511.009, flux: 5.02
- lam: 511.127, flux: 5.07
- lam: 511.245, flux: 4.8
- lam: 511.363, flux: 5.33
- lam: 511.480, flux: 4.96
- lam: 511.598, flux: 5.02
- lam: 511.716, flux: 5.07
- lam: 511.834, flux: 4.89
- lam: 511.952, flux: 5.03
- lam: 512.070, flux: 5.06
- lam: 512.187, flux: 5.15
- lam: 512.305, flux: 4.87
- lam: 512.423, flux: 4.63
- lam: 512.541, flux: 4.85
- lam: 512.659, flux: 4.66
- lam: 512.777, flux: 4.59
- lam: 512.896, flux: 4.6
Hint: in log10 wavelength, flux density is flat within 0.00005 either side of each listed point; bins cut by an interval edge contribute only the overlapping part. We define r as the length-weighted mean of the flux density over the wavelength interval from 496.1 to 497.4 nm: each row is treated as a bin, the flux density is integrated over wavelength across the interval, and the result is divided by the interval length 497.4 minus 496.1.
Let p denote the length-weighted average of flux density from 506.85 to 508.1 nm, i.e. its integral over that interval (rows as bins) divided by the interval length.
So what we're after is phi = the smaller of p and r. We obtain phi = 4.94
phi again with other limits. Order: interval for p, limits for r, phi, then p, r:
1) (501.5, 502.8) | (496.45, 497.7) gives 4.73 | 4.73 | 5.17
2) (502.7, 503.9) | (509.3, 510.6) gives 4.82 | 4.82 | 4.85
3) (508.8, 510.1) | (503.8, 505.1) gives 4.85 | 4.98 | 4.85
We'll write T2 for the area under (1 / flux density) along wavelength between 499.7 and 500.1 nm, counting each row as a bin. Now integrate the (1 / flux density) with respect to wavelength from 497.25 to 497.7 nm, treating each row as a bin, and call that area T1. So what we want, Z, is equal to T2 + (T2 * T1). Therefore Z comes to 0.089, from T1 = 0.091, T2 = 0.0818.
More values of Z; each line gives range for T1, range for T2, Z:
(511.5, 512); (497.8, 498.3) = 0.112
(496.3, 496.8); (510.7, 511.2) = 0.111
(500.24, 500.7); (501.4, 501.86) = 0.104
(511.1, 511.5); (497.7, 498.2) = 0.111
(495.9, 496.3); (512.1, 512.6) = 0.110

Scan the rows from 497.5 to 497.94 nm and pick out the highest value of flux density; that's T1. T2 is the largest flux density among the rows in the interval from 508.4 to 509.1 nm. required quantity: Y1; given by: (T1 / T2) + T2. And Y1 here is 6.51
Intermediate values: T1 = 4.93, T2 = 5.63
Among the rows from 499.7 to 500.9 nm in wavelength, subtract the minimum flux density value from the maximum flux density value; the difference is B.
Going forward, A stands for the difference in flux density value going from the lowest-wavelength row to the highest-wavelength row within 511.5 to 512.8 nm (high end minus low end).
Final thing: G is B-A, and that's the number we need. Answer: 3.6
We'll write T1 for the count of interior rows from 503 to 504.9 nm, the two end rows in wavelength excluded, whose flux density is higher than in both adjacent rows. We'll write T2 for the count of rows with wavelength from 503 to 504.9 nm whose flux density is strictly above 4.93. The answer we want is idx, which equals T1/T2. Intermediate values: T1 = 5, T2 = 6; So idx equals 0.83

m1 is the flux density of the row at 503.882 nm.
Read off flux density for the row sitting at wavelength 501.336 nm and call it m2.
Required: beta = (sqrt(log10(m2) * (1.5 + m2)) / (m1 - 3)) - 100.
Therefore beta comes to -99.0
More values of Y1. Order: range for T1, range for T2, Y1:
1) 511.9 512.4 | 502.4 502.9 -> 6.02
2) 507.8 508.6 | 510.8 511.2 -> 6.11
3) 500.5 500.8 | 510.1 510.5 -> 6.47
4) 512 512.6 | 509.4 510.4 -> 6.28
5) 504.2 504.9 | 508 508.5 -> 5.99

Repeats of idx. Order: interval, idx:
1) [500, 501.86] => 0.40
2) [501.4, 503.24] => 0.60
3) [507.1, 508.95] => 0.83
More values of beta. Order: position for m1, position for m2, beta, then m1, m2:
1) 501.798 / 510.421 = -98.7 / 4.63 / 4.95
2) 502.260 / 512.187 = -98.4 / 4.4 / 5.15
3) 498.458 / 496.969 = -99.0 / 5.05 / 4.9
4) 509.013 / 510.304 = -99.2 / 5.63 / 4.77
